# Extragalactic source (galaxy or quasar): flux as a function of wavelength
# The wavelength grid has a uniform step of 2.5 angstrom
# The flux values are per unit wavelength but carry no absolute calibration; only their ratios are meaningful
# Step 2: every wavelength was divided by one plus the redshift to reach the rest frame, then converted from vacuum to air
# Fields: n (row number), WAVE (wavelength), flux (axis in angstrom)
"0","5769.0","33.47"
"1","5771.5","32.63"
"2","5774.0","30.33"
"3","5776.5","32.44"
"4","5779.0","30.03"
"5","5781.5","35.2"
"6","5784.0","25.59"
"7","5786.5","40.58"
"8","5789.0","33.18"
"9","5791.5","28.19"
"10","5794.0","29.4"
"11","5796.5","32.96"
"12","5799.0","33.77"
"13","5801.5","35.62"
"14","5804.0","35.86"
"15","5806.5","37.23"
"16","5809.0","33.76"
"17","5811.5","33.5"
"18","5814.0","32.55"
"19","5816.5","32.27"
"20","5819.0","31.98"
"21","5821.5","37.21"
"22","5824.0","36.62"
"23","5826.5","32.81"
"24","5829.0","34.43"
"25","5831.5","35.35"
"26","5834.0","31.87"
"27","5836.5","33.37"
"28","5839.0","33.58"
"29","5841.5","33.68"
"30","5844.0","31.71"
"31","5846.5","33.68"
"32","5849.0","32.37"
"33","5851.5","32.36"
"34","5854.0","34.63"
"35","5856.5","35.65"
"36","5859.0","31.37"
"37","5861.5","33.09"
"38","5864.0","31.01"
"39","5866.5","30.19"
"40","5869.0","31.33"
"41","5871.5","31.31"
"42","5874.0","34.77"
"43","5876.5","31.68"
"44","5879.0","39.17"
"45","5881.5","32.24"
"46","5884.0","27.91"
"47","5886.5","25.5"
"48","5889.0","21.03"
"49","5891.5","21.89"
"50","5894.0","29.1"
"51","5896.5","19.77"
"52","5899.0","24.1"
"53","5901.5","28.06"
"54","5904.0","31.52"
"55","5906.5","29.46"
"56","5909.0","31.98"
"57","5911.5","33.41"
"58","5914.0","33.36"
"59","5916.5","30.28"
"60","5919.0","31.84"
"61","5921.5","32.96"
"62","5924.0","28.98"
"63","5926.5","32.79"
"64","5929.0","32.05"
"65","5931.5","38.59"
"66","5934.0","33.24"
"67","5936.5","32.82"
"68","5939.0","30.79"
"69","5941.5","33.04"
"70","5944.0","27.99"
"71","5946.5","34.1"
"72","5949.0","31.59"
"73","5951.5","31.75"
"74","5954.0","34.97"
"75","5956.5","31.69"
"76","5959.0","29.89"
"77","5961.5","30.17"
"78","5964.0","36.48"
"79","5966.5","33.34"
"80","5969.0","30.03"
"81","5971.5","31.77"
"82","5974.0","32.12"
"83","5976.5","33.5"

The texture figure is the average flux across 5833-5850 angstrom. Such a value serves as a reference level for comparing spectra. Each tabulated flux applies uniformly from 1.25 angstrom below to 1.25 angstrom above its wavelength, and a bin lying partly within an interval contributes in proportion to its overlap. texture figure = 32.9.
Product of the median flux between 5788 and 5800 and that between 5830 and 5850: 1103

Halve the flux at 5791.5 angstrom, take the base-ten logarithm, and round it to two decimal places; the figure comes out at 1.15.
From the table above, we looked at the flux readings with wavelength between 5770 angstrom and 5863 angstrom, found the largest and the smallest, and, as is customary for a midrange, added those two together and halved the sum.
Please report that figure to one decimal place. 33.1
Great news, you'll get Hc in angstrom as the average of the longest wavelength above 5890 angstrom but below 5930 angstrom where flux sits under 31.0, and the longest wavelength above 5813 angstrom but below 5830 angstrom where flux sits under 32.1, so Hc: 5871.5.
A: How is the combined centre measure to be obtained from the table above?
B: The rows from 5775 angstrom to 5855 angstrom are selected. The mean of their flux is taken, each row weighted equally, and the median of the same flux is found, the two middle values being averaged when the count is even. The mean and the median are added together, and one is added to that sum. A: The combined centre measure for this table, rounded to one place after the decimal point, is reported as 67.8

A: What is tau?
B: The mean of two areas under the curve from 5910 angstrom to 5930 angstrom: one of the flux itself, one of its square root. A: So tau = 376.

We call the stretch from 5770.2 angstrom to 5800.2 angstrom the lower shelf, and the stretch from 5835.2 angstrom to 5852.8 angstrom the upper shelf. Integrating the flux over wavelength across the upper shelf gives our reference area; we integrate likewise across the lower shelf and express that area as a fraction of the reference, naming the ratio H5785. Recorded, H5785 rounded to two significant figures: 1.7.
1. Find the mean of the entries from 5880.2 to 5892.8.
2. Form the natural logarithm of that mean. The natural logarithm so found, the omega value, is 3.25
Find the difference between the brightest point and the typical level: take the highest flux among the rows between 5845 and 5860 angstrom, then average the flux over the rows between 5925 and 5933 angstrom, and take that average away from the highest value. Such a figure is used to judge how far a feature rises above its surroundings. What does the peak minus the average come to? 1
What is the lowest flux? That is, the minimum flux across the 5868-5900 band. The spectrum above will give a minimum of 19.77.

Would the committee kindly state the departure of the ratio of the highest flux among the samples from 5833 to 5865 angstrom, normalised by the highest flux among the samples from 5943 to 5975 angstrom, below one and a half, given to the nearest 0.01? 0.52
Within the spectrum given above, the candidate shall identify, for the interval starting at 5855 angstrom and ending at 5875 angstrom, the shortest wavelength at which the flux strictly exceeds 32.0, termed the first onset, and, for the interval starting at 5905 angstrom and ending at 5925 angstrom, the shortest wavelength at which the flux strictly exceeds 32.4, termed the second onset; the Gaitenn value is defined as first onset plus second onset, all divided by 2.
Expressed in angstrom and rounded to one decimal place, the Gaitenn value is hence 5884.0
